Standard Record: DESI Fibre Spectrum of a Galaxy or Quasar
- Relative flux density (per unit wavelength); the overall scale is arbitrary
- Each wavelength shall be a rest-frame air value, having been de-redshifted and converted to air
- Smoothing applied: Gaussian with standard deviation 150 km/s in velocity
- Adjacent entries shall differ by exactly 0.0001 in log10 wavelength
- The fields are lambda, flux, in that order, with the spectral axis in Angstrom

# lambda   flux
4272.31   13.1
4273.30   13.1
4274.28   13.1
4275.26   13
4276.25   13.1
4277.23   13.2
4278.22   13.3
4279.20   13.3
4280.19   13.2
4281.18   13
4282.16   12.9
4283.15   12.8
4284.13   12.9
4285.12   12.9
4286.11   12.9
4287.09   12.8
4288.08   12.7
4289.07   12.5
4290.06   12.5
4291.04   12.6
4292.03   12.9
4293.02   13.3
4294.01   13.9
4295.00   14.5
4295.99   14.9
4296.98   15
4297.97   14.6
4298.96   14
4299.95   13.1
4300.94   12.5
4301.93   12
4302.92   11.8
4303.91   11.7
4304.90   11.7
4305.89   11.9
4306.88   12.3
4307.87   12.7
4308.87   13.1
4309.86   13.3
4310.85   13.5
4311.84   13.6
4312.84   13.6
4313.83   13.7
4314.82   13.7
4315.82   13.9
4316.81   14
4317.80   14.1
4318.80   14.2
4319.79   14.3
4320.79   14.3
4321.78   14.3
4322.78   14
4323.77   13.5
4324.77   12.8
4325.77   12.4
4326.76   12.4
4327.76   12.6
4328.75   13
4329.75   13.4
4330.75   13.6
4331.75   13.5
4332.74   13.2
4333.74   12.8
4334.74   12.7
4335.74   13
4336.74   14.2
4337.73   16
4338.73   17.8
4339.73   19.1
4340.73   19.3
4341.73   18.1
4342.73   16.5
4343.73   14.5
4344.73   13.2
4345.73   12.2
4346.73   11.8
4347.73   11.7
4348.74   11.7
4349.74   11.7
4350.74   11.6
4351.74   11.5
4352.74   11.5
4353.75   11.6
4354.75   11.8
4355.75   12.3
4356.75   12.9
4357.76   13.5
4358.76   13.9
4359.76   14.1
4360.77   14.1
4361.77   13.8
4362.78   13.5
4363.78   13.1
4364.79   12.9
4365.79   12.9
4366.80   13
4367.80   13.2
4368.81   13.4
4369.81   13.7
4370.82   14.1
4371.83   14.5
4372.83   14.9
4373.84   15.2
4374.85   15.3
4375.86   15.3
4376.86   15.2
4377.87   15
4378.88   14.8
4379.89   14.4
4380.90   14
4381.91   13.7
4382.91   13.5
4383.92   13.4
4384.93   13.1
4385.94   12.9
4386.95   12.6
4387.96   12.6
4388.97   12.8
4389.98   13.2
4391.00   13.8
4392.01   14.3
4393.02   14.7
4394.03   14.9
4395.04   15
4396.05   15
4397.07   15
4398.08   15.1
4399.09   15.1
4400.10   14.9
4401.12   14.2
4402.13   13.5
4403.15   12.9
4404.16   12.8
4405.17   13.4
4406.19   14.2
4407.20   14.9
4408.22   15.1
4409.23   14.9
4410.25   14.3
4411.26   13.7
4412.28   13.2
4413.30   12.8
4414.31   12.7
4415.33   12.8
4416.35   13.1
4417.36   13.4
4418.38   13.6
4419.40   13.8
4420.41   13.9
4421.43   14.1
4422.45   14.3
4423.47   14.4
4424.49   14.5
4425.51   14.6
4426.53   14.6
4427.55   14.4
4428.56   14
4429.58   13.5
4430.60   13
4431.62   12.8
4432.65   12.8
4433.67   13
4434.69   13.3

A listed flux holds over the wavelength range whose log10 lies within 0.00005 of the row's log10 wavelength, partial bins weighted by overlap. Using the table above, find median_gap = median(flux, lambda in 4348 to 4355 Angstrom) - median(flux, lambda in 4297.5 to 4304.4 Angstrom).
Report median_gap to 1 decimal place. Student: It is -0.9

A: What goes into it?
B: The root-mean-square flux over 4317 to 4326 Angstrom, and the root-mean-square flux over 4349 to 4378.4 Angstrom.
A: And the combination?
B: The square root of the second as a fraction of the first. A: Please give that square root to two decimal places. 0.99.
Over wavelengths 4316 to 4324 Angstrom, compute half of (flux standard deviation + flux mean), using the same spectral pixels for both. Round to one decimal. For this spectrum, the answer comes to 7.2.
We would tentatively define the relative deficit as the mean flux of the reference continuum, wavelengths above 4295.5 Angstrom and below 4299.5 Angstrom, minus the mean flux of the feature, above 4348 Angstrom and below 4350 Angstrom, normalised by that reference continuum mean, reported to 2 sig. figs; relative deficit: 0.20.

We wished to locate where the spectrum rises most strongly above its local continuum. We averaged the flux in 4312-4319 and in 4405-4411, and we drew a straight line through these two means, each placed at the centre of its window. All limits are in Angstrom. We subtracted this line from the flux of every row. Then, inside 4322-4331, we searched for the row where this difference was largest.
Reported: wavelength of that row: 4322.78 Angstrom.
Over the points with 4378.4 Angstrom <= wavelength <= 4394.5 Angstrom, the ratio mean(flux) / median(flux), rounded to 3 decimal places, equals 1.005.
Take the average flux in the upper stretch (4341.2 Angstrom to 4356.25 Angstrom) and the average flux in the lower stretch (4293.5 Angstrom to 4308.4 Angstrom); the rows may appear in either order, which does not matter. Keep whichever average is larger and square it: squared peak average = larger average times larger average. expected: 172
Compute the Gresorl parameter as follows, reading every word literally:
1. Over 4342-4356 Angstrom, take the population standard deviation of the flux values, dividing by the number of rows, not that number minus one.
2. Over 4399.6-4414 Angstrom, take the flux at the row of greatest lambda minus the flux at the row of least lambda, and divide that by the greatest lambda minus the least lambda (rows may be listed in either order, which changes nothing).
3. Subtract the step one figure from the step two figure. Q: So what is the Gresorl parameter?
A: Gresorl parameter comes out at -1.5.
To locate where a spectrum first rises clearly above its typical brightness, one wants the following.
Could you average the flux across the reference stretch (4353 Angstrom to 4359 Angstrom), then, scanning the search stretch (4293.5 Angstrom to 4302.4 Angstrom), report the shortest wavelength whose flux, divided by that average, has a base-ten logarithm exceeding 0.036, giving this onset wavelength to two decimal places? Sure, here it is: 4294.01 Angstrom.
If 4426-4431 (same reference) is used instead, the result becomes 4426.53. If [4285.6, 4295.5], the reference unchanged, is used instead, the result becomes 4294.01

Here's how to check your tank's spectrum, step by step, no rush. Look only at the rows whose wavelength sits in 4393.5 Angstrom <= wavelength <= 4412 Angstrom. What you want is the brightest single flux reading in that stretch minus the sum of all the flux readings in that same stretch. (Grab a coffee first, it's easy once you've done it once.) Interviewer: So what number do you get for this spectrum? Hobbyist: -244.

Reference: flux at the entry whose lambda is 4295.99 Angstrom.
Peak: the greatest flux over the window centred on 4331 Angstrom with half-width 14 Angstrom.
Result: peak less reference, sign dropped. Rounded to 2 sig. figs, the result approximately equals 4.4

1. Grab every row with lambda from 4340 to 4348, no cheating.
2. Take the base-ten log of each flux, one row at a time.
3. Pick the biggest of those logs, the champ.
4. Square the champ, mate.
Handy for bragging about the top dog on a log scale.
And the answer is 1.65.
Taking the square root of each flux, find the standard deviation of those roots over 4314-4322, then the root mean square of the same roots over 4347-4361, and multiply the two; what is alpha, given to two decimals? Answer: 0.10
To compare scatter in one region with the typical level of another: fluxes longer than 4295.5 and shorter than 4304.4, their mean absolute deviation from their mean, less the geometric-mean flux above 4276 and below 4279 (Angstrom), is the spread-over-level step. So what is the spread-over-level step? -12.0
